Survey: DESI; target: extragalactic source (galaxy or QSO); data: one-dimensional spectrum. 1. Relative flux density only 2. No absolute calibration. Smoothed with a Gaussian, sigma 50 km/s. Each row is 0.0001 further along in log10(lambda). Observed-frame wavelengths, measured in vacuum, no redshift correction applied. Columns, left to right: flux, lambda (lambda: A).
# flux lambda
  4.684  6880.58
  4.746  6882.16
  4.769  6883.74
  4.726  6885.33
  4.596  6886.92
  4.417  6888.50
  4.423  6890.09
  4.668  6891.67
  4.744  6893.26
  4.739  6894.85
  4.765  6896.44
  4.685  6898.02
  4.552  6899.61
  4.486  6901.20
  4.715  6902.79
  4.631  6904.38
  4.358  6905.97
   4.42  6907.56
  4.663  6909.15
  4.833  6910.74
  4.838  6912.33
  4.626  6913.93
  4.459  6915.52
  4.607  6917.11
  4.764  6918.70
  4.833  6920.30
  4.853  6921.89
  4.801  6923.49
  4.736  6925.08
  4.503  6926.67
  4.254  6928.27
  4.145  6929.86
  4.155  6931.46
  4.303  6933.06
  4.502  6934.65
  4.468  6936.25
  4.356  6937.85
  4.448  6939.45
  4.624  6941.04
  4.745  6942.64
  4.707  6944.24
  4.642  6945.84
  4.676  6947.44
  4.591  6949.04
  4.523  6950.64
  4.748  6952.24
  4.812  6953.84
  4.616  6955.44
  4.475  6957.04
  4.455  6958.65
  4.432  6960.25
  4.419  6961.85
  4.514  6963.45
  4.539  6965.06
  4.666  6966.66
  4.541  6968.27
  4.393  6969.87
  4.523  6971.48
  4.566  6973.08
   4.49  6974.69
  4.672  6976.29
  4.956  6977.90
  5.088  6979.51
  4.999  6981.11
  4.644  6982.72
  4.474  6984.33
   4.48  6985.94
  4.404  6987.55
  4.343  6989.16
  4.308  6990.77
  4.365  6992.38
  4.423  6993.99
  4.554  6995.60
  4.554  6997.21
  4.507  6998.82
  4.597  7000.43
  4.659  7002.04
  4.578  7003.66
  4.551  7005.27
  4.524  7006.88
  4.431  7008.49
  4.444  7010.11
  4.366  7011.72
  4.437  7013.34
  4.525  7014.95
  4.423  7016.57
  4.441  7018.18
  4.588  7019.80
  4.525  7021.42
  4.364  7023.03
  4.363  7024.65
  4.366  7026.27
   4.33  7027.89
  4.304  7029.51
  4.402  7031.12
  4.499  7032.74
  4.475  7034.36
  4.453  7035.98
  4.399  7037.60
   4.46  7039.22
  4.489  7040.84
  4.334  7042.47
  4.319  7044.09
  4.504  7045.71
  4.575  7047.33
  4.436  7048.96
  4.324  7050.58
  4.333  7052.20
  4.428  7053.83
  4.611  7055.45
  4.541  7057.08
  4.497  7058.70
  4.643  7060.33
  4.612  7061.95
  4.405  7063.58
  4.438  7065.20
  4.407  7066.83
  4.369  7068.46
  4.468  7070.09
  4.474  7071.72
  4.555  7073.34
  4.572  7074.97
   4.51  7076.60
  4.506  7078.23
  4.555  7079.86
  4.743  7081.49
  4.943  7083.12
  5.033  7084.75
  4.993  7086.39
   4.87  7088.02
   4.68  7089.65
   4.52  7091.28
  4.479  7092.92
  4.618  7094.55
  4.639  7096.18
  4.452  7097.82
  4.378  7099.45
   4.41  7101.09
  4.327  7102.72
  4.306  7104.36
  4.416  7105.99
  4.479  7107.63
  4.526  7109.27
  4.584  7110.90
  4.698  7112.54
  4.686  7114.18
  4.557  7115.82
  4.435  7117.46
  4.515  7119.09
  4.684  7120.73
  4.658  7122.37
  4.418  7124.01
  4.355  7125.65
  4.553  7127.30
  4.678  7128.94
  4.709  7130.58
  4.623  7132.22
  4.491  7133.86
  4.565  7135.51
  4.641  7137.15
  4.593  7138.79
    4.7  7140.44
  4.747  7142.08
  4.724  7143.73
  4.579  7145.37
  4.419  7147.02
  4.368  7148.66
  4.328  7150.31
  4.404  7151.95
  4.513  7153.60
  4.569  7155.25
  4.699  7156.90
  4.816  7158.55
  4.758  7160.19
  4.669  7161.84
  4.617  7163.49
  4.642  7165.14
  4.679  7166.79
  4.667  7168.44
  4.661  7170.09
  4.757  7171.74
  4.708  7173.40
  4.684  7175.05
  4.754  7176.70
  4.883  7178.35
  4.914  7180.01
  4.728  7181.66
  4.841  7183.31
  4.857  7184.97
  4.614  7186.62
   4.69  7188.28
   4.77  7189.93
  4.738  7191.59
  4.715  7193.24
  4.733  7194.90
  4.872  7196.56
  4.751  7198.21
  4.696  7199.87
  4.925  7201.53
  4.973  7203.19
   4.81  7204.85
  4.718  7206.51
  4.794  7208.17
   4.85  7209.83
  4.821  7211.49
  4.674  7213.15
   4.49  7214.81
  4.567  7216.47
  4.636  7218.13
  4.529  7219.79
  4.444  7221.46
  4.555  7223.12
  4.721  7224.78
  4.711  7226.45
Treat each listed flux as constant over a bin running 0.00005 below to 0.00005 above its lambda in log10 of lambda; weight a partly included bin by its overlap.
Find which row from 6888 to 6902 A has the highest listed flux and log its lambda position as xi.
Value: 6896.44 A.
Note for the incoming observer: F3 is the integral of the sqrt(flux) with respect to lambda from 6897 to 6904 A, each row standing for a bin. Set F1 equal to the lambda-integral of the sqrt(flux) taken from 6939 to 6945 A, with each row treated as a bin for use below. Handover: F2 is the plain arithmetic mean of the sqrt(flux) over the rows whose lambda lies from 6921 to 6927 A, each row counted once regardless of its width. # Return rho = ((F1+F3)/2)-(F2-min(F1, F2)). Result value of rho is 13.99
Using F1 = 12.9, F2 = 2.17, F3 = 15.0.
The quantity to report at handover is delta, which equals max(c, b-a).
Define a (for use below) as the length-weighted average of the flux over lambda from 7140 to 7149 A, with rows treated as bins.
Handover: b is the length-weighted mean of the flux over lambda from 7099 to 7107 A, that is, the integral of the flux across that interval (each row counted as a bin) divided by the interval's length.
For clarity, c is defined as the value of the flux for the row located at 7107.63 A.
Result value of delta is 4.48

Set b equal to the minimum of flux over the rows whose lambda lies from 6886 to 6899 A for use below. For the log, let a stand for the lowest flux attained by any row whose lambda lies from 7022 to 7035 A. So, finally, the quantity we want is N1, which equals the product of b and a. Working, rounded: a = 4.304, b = 4.417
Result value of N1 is 19.0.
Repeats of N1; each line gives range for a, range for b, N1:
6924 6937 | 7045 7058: 17.9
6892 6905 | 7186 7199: 20.7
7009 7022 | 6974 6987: 19.5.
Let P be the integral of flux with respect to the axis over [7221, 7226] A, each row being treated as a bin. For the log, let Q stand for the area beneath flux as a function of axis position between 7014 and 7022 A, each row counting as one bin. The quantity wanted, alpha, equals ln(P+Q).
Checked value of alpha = 4.08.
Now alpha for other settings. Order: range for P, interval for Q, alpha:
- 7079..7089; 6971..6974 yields 4.13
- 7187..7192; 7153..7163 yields 4.25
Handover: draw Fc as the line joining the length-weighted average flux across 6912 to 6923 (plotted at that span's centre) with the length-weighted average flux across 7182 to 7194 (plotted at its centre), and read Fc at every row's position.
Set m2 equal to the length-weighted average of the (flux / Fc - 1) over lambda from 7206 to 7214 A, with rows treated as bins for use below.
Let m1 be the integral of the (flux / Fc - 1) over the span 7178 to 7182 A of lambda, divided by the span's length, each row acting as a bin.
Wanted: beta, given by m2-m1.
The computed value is -0.02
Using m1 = 0.02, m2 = 0.005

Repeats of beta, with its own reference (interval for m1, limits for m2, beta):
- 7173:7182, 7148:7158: -0.06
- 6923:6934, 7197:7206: 0.08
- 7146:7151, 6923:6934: 0.01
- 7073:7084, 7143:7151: -0.03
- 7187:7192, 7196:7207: 0.02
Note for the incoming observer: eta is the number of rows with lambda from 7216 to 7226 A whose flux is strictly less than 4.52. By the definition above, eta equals 1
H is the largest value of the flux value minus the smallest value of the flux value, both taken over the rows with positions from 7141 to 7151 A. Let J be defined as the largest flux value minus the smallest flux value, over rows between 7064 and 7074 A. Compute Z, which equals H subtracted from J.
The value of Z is -0.23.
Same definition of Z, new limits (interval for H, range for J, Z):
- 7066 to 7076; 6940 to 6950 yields -0.05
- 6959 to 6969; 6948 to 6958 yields 0.09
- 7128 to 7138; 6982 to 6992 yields 0.12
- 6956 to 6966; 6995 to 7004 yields 0.03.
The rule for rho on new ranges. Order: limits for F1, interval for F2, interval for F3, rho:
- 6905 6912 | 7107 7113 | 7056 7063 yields 14.98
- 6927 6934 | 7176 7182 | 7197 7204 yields 14.90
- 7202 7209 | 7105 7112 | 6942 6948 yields 14.18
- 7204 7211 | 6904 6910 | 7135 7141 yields 14.11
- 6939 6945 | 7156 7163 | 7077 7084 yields 14.04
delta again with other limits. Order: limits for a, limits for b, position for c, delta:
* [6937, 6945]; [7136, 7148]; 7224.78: 4.72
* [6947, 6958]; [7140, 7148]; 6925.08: 4.74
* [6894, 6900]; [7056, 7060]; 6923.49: 4.80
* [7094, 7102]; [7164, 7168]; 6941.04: 4.62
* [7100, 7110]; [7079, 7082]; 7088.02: 4.87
